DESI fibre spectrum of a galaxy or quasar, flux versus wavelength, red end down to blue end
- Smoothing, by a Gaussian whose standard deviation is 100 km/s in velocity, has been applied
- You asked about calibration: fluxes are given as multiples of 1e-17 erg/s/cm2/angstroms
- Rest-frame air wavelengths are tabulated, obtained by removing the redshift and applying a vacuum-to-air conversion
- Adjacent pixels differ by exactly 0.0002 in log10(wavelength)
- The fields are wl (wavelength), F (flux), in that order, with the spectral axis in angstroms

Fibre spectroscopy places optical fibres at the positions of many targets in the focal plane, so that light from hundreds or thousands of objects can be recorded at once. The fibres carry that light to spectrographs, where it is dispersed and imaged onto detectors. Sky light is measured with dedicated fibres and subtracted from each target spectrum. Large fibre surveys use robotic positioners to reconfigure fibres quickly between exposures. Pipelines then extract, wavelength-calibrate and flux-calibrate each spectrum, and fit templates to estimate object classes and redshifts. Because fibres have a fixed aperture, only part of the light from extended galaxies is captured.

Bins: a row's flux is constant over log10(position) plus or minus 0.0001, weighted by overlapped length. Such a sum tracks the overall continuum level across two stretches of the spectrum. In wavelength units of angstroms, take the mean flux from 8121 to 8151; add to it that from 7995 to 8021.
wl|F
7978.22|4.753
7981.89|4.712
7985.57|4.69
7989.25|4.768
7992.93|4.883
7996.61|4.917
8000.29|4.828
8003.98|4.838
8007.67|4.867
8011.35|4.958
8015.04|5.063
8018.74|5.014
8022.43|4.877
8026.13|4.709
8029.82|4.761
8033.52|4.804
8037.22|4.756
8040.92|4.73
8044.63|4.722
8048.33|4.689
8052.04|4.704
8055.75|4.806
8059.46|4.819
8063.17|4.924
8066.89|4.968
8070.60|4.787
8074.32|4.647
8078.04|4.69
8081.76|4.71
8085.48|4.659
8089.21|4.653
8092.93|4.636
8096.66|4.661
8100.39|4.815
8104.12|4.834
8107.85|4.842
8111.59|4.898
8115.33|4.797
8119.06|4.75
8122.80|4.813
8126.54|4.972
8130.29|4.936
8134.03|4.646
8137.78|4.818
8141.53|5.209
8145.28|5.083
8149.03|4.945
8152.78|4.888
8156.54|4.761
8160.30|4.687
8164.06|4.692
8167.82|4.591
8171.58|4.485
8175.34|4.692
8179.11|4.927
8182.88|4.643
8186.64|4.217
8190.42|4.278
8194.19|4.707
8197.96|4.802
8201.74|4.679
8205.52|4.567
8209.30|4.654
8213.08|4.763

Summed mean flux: 9.85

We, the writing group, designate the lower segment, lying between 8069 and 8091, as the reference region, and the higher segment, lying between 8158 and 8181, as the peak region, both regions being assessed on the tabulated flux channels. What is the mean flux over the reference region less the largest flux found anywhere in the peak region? -0.24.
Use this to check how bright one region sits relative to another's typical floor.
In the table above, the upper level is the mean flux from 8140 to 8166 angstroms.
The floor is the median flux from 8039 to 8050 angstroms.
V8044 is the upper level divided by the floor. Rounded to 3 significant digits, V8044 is 1.04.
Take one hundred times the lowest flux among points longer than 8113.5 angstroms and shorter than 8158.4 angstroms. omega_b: 465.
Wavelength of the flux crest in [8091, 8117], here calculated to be 8111.59 angstroms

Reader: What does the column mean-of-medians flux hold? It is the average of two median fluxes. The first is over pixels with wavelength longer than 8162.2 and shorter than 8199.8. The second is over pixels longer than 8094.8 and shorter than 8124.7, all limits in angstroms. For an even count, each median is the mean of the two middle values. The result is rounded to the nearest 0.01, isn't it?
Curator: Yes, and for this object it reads 4.74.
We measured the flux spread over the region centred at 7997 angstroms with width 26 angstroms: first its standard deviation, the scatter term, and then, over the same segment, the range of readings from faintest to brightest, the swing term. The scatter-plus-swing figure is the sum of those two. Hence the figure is 0.30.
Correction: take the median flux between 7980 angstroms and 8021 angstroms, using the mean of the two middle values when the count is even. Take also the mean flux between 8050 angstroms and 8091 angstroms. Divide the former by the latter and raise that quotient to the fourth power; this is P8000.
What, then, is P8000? 1.09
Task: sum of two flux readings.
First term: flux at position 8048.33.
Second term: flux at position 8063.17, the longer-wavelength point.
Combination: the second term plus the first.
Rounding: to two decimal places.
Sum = 9.61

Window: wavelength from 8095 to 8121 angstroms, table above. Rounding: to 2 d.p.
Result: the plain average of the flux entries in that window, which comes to 4.80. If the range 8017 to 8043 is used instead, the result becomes 4.81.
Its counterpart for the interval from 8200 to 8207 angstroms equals 4.62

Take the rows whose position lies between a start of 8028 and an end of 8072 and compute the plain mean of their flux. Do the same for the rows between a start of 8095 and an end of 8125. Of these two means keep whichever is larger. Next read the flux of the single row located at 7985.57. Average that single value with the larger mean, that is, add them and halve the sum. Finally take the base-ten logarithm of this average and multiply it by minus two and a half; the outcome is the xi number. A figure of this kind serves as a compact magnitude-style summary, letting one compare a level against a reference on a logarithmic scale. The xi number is -1.69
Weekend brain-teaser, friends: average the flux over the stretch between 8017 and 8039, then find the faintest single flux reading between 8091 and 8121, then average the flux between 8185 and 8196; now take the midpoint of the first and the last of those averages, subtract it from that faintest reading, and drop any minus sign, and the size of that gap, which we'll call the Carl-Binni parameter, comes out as 0.026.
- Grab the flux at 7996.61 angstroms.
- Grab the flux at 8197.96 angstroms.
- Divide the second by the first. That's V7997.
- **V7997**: 0.977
